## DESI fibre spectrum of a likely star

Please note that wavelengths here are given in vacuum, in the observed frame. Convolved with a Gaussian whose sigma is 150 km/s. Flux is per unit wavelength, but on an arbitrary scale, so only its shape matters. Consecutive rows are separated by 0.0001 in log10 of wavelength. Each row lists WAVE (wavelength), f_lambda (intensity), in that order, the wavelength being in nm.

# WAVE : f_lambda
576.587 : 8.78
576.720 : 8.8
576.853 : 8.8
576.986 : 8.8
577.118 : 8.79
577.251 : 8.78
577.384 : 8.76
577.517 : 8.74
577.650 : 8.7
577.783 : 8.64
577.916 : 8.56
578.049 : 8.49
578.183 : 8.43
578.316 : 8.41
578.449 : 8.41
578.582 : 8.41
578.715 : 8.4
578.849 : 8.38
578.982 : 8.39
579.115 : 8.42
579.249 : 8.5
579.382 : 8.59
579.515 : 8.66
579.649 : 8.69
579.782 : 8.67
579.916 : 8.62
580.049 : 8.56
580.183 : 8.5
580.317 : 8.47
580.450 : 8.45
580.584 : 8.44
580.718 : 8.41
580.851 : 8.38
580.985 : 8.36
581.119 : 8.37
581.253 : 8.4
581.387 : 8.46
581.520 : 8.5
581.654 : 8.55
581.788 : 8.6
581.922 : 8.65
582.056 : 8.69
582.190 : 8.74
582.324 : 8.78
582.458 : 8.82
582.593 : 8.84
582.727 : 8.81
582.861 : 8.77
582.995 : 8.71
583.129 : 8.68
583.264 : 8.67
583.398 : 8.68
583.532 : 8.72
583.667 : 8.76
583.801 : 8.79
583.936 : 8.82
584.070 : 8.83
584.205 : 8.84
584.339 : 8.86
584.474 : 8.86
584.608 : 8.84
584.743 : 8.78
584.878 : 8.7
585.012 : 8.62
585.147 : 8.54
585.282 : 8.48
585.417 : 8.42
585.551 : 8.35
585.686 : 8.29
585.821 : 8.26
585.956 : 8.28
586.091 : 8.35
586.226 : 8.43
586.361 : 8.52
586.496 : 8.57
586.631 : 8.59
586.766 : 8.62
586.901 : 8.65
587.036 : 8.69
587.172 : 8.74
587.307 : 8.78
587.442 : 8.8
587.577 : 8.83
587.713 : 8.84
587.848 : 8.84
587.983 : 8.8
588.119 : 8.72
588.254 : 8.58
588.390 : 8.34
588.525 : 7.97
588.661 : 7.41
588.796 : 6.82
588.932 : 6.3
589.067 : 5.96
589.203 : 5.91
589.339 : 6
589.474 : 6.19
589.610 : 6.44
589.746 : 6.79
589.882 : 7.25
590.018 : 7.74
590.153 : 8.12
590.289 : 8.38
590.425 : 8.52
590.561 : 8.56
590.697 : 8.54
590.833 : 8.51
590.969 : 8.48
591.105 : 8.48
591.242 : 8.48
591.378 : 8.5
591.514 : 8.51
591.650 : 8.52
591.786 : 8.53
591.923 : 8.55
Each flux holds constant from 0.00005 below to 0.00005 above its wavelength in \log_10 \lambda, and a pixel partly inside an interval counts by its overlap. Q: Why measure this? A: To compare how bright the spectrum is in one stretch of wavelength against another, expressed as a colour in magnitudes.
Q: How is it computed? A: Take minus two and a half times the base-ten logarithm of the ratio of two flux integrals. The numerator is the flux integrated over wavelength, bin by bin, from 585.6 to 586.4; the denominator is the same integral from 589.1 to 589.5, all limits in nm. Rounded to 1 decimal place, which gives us -1.1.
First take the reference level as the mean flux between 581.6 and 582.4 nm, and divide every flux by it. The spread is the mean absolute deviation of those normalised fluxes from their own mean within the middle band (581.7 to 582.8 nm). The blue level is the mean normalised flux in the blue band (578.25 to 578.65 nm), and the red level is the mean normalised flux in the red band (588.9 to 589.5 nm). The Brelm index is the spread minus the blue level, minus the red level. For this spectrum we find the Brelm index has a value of -1.66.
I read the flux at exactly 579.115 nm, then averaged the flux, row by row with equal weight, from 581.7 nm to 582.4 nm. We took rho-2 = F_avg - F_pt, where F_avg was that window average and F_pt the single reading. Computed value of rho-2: 0.3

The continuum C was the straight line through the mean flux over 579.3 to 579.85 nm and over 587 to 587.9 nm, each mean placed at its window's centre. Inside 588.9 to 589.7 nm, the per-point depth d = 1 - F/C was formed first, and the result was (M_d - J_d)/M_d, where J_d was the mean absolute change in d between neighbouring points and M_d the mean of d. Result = 0.93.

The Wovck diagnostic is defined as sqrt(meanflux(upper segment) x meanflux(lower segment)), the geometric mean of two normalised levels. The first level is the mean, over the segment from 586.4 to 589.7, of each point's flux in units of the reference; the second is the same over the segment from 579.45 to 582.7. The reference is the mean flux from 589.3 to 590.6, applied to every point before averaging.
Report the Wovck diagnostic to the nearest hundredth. 1.11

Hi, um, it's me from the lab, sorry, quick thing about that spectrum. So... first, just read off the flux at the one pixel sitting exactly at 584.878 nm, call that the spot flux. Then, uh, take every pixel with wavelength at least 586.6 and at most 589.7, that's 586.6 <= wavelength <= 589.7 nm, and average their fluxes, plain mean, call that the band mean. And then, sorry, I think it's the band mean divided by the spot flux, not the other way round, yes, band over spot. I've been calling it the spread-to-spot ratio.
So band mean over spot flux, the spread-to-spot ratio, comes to 0.90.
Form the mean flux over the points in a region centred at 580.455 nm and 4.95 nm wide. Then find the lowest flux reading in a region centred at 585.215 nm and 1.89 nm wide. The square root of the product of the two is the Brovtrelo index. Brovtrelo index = 8.40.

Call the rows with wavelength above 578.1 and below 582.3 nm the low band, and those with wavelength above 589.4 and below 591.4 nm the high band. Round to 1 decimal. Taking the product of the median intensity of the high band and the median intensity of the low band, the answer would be 71.7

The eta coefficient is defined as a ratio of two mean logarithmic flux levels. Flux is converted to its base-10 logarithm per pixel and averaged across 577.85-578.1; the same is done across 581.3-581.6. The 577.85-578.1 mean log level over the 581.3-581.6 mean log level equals 1.00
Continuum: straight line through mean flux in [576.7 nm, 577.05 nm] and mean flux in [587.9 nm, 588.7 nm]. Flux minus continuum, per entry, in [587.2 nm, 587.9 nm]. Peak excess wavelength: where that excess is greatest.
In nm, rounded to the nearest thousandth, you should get 587.848 nm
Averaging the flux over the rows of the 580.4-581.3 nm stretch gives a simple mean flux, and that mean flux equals 8.40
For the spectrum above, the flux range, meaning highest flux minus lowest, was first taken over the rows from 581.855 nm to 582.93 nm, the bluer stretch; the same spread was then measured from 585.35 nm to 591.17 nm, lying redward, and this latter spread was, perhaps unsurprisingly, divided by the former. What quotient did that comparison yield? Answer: 15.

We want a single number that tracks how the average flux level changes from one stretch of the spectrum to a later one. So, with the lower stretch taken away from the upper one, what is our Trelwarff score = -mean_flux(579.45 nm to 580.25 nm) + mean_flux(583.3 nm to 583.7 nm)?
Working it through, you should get 0.10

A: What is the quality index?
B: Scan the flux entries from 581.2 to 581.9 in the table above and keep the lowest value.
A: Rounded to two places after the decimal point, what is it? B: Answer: 8.40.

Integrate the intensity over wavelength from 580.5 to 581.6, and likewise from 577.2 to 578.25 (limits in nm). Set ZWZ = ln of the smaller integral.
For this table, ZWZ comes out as 2.20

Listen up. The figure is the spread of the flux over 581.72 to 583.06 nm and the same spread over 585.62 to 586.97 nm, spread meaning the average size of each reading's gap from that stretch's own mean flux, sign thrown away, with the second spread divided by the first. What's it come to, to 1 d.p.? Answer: 2.1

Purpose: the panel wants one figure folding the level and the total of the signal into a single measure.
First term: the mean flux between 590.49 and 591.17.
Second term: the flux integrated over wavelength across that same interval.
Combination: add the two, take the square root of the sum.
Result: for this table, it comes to 3.78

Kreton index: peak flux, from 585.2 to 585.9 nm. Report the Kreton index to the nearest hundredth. 8.48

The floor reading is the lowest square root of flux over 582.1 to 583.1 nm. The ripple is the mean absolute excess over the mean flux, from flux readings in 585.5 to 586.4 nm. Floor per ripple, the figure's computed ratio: 43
